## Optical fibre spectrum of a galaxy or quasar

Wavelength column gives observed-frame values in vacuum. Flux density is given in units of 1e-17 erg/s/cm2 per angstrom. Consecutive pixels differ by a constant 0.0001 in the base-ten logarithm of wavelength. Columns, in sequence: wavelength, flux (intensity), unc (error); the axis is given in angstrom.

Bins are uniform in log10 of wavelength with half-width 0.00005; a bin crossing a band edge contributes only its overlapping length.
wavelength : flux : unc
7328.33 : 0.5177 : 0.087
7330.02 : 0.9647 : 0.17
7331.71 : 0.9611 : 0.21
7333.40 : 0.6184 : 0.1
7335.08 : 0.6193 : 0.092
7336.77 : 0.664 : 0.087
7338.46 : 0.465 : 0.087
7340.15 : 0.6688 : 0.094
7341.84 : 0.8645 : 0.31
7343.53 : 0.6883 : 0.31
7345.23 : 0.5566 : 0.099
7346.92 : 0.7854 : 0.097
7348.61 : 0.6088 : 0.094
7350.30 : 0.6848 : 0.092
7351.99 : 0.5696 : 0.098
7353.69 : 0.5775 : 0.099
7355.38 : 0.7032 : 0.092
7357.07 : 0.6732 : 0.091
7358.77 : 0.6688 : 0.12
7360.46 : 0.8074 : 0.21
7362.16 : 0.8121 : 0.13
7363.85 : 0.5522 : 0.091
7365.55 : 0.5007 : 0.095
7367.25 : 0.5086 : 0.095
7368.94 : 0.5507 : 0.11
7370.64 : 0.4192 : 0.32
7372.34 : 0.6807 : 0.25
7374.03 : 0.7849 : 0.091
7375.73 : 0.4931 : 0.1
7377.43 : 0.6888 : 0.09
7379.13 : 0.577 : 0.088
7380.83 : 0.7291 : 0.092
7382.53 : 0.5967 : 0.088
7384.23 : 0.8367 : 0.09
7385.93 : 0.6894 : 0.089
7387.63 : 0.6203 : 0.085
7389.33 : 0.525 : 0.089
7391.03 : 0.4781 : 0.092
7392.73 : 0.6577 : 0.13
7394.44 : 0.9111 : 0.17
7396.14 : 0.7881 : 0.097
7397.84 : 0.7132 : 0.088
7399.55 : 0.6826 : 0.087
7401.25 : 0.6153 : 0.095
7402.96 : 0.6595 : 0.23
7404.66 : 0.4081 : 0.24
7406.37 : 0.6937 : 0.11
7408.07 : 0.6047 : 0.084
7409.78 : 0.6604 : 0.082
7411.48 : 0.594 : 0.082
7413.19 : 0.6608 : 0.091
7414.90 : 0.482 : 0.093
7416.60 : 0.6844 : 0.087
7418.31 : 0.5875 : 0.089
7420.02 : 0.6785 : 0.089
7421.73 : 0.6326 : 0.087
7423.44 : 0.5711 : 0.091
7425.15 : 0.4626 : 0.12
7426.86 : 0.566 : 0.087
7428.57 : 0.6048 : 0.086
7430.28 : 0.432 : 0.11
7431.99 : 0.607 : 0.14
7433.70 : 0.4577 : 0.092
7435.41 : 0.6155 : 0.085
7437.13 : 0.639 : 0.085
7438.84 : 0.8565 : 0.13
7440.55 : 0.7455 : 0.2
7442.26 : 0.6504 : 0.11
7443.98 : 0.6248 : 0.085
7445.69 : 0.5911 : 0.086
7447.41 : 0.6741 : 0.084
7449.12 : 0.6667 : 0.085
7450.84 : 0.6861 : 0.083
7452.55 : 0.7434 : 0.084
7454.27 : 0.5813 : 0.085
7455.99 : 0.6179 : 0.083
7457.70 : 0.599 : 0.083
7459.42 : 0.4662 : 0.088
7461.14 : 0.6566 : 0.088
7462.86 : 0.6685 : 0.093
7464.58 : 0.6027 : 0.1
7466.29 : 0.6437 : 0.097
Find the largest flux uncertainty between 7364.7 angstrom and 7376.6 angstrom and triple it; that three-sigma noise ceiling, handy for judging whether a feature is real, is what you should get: 1.0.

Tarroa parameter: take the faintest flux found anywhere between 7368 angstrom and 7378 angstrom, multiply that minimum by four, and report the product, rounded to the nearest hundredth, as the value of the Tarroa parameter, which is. 1.68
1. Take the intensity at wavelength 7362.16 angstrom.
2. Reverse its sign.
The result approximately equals -0.81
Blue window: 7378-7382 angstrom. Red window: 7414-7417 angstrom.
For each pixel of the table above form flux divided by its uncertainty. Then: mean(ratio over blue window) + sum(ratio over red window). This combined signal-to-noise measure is 20.3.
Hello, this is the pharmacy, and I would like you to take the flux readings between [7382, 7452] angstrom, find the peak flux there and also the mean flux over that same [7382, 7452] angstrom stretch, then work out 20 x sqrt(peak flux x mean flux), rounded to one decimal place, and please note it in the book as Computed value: 15.2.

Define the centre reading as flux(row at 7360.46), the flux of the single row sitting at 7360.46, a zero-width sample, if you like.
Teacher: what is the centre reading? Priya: 0.8074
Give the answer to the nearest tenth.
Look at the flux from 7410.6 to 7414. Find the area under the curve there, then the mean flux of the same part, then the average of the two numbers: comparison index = 1.4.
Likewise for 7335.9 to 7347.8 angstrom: 4.3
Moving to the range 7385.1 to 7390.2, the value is 1.9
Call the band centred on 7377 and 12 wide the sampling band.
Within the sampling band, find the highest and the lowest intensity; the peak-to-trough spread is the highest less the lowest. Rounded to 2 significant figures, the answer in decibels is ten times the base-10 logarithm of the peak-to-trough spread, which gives -5.3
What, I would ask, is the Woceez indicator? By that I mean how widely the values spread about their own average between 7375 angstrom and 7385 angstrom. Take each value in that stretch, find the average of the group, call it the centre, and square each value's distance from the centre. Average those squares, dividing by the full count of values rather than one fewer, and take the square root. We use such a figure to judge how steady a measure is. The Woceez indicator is 0.112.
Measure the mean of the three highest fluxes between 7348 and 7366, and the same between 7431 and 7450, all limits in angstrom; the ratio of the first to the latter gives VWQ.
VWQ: 1.02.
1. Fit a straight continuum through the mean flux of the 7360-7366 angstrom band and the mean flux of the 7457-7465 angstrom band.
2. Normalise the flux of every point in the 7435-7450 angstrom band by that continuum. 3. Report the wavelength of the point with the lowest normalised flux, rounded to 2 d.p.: 7445.69 angstrom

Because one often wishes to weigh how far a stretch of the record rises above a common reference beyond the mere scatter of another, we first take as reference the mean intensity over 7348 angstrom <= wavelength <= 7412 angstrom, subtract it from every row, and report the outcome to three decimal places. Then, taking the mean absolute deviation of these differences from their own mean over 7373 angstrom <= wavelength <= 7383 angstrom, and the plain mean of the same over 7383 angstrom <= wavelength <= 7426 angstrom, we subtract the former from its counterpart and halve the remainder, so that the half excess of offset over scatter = -0.047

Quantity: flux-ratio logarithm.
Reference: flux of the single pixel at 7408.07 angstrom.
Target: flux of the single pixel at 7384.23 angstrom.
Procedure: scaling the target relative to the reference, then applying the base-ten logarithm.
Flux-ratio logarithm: 0.14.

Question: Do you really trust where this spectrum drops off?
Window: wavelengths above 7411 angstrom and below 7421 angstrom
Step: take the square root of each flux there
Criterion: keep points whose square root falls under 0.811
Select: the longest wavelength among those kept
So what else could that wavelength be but 7418.31 angstrom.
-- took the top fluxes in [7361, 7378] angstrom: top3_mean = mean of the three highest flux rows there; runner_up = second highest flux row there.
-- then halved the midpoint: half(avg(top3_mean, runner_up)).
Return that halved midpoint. 0.387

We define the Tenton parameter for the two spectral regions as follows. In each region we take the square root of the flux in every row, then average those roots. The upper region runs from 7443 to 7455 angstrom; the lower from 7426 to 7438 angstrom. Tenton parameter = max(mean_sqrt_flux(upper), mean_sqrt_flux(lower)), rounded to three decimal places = 0.807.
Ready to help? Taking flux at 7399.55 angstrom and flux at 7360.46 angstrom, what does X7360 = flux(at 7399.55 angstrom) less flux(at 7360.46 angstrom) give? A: -0.12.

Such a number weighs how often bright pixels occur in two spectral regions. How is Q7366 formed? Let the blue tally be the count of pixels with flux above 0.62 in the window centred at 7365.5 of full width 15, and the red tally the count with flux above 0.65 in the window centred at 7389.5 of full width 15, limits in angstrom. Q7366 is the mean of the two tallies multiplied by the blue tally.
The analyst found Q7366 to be 18.0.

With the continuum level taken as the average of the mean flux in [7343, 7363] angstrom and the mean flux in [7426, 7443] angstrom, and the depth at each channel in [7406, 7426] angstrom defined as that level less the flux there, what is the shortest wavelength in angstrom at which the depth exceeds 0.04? 7408.07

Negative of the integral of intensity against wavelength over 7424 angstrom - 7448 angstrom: -15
